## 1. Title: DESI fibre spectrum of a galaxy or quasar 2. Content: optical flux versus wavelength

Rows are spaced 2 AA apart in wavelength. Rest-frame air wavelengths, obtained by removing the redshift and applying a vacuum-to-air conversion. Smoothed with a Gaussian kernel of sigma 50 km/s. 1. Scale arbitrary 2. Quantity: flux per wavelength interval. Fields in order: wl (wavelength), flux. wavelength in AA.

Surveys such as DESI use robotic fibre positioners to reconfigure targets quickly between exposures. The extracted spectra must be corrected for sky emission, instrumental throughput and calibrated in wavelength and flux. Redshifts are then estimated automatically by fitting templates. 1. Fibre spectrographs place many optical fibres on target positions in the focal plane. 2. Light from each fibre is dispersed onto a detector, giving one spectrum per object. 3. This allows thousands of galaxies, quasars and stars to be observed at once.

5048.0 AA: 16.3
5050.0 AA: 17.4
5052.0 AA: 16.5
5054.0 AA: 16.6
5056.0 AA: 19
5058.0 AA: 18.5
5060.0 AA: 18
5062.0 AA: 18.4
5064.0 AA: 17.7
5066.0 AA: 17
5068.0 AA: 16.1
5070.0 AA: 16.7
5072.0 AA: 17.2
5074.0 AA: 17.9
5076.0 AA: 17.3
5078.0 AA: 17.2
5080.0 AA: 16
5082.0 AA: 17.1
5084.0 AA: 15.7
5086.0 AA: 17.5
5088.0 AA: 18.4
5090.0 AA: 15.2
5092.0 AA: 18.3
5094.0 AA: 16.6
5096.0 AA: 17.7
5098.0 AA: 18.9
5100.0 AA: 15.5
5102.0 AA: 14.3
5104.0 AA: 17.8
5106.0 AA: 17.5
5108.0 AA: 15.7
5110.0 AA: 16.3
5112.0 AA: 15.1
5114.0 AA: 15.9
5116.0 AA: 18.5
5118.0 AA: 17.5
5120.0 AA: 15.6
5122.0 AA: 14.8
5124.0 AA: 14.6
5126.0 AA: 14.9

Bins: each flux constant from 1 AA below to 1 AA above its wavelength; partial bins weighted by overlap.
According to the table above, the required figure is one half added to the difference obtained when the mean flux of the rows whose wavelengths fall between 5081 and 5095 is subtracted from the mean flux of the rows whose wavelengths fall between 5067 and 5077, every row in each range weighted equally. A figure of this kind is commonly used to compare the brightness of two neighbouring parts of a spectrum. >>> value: 0.6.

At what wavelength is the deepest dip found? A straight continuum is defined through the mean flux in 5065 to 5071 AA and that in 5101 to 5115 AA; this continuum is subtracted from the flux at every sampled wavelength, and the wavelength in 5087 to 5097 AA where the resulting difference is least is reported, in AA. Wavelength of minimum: 5090.0 AA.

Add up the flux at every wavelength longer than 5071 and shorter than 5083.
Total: 103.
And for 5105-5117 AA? 99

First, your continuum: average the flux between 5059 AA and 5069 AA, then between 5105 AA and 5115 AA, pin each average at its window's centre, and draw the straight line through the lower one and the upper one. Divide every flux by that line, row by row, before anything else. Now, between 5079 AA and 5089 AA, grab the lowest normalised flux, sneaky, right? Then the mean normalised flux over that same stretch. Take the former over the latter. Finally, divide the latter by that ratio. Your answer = 1.08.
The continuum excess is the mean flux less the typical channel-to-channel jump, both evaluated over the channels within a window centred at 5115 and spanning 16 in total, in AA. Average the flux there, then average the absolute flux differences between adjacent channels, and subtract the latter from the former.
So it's 14.9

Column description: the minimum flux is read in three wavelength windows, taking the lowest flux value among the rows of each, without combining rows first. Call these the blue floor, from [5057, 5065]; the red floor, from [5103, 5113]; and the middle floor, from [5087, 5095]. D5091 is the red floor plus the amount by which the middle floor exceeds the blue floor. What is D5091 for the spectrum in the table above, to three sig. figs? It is 12.6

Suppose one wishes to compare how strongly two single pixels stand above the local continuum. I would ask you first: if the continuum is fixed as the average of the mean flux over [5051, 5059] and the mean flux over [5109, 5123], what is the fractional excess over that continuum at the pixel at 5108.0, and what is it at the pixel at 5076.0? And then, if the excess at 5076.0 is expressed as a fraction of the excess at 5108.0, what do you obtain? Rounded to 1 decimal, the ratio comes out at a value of -0.3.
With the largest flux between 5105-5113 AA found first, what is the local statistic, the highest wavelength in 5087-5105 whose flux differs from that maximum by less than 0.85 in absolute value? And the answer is 5104.0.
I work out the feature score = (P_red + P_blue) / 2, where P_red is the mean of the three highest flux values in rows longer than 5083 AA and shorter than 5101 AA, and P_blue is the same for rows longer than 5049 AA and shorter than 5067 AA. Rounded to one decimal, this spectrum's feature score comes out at 18.6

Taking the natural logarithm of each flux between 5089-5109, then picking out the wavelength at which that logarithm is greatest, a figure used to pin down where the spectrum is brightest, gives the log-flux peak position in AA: 5098.0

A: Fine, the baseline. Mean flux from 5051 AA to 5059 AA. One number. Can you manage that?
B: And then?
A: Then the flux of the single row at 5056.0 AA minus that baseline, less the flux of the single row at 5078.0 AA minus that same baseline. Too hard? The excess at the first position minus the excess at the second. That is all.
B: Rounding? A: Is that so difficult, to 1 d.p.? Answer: 1.8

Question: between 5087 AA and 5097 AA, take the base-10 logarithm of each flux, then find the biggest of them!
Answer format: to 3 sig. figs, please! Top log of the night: 1.26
